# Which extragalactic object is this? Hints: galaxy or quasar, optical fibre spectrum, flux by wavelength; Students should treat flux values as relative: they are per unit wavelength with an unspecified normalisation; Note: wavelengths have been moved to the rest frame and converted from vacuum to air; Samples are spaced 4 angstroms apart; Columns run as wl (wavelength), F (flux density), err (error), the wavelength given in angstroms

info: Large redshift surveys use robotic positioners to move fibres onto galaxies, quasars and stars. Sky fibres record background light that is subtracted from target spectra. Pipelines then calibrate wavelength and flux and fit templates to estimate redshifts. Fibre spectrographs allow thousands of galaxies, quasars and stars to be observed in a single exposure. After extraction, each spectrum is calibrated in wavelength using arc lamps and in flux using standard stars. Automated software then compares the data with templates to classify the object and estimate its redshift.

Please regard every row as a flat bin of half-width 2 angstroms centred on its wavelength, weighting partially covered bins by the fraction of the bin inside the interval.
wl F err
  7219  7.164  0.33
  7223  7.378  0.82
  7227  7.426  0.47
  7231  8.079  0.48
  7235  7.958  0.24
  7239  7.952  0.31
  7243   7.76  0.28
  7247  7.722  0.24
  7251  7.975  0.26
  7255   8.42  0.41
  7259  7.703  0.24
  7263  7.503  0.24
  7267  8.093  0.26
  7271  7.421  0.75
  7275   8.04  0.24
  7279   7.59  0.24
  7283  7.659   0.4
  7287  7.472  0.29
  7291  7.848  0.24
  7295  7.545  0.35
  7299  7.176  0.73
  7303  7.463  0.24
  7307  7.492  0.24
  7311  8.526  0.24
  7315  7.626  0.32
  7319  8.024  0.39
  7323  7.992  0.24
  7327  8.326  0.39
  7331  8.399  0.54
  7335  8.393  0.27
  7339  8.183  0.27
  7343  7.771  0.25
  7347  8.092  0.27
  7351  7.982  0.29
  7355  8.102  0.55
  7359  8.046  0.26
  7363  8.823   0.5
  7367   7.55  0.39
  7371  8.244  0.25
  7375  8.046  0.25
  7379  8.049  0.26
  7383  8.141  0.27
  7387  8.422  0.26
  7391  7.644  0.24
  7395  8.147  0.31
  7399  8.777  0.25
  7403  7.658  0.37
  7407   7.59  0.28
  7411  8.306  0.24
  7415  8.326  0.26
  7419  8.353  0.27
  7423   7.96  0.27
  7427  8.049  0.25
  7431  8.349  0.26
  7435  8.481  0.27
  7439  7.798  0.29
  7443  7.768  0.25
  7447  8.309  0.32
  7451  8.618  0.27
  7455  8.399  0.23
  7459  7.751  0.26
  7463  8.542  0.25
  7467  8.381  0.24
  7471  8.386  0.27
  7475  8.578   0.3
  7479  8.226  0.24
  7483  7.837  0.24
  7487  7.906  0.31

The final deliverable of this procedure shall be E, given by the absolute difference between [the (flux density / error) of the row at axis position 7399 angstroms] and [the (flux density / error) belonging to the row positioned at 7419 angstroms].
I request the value 4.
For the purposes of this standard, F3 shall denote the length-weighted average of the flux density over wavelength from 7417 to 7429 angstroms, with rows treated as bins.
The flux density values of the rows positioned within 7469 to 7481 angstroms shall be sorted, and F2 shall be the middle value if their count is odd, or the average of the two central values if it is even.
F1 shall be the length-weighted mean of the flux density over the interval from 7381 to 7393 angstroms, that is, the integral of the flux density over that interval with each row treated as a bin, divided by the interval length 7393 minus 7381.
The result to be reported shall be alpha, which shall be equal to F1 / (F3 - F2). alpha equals -30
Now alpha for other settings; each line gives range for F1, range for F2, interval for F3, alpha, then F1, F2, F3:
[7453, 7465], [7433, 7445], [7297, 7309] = -20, 8.23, 7.8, 7.4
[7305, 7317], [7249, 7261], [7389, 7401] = 37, 7.88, 8.0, 8.2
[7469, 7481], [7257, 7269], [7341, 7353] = 34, 8.40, 7.7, 7.9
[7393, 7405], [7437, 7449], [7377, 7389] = 20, 8.19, 7.8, 8.2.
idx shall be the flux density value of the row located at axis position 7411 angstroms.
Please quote 8.306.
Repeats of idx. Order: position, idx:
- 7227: 7.426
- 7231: 8.079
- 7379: 8.049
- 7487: 7.906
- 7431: 8.349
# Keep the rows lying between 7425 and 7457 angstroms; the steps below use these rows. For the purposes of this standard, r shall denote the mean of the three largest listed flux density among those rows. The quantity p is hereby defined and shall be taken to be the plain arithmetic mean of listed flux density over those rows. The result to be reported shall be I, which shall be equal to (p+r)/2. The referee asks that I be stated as 8.36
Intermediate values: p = 8.22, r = 8.50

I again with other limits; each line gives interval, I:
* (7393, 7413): 8.25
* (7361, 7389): 8.34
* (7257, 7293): 7.85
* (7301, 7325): 8.02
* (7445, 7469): 8.43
